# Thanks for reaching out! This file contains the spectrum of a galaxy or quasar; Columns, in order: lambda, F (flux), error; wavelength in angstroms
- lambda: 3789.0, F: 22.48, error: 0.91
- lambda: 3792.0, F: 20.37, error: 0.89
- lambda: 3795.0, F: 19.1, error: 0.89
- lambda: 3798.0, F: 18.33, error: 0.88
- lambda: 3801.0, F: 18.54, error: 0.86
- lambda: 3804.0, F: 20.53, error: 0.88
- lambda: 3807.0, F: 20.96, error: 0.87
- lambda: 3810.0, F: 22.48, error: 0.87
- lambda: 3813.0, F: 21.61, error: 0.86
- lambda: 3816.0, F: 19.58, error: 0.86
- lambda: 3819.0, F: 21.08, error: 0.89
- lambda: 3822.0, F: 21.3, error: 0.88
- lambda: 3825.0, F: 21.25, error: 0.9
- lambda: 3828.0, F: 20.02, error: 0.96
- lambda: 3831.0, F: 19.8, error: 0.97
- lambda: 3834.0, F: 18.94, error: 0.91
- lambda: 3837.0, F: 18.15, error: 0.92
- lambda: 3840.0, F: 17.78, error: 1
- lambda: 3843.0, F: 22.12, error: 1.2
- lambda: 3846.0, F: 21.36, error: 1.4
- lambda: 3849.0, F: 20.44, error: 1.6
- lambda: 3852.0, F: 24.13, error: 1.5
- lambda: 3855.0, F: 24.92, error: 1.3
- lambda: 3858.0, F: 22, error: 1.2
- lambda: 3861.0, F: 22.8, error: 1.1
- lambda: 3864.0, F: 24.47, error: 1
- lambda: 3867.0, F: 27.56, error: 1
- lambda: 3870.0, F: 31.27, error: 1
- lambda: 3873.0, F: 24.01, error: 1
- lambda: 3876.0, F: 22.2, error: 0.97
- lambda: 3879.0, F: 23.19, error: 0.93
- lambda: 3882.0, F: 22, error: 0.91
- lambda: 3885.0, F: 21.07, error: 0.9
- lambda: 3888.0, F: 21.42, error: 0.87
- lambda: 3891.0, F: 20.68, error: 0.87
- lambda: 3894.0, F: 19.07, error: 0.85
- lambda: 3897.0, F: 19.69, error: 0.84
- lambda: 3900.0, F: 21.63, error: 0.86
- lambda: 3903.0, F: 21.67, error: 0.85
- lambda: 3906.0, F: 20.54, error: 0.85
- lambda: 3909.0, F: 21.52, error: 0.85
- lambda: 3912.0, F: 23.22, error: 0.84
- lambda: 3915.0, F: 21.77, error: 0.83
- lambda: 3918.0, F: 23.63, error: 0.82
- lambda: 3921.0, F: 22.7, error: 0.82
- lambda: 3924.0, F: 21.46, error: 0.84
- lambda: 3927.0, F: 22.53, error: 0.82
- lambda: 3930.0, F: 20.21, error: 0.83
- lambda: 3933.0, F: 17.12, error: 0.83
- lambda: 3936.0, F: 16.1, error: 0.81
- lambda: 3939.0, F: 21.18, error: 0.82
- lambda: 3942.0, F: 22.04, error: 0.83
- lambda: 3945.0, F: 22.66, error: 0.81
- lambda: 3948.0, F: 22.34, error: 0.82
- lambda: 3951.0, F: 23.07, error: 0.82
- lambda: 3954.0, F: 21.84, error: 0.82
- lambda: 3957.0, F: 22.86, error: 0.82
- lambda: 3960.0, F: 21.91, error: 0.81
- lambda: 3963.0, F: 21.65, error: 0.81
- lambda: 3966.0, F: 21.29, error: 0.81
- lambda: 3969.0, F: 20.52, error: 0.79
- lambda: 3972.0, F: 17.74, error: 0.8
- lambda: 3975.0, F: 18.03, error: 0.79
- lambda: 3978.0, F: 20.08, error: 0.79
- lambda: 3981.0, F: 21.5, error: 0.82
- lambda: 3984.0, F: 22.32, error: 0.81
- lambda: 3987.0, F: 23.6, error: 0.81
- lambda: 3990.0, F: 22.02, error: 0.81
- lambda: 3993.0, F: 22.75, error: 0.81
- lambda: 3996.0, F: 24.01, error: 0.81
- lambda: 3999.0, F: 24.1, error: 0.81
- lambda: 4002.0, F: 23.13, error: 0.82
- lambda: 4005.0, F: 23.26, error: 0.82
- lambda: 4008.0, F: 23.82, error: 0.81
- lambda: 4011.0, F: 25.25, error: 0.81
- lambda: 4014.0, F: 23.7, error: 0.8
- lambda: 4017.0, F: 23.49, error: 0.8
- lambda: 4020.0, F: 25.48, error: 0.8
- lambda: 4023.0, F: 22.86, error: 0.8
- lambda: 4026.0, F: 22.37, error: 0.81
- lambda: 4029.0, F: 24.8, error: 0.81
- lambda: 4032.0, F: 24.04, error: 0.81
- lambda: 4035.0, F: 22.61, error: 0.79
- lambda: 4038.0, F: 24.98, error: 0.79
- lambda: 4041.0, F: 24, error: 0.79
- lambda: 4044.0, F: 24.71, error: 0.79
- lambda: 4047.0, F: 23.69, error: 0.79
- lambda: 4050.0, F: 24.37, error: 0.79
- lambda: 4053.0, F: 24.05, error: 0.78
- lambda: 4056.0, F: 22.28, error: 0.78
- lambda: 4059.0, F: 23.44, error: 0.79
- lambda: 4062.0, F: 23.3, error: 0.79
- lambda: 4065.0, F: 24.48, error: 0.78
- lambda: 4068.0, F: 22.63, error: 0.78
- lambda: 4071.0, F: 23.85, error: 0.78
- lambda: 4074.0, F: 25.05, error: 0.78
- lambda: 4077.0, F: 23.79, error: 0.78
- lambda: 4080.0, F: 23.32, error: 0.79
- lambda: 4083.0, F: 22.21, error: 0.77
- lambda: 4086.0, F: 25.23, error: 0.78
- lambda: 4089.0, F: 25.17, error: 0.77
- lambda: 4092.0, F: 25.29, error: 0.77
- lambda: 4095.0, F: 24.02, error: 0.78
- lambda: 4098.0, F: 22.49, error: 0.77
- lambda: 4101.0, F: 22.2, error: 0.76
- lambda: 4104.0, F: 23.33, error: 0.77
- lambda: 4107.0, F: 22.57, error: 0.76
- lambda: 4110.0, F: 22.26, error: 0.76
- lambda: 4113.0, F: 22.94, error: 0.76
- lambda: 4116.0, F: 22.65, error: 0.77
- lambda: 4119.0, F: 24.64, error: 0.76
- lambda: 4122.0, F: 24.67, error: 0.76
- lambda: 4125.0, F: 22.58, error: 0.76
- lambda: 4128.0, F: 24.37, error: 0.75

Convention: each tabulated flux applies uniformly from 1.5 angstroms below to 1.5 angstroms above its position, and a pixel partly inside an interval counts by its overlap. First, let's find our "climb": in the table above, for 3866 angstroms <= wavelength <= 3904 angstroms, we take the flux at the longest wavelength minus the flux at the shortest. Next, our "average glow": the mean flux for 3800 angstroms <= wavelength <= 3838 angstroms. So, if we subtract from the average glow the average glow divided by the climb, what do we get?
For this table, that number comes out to 24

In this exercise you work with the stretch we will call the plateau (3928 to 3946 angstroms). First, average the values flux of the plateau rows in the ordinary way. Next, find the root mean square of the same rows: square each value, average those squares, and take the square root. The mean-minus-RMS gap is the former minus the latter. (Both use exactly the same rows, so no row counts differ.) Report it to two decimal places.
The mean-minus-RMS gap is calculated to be -0.15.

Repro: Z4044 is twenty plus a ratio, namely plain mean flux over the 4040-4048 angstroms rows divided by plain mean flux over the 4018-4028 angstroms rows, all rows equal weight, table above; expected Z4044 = 21.02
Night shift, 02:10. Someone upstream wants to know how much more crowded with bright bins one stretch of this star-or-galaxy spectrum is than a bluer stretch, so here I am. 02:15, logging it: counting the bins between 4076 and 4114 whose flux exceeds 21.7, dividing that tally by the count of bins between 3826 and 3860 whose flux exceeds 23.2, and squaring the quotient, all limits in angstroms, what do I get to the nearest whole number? 42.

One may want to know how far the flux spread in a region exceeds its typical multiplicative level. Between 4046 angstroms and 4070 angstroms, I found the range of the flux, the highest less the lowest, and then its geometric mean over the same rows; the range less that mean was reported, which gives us -21.3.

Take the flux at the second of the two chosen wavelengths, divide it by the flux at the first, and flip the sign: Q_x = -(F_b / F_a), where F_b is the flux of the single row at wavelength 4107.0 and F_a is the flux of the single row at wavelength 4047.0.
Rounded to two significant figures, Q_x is -0.95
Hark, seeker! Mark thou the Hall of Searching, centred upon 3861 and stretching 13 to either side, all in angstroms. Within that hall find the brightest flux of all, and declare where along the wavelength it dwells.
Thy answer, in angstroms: 3870.0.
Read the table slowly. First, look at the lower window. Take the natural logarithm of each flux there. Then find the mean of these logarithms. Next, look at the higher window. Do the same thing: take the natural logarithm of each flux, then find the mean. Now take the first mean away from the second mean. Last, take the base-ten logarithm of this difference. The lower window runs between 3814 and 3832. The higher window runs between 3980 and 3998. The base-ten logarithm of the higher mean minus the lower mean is -0.99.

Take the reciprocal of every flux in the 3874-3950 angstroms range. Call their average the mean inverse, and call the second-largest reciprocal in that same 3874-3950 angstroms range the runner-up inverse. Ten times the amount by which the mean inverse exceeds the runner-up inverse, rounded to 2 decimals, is -0.11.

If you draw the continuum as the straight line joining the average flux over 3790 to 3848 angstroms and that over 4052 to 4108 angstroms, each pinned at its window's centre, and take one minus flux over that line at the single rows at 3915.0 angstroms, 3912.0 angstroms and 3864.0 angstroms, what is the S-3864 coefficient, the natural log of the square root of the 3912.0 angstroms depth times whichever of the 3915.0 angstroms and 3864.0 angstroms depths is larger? -3.3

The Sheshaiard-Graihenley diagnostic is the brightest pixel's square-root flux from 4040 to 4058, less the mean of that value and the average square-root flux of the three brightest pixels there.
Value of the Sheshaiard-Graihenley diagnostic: 0.017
